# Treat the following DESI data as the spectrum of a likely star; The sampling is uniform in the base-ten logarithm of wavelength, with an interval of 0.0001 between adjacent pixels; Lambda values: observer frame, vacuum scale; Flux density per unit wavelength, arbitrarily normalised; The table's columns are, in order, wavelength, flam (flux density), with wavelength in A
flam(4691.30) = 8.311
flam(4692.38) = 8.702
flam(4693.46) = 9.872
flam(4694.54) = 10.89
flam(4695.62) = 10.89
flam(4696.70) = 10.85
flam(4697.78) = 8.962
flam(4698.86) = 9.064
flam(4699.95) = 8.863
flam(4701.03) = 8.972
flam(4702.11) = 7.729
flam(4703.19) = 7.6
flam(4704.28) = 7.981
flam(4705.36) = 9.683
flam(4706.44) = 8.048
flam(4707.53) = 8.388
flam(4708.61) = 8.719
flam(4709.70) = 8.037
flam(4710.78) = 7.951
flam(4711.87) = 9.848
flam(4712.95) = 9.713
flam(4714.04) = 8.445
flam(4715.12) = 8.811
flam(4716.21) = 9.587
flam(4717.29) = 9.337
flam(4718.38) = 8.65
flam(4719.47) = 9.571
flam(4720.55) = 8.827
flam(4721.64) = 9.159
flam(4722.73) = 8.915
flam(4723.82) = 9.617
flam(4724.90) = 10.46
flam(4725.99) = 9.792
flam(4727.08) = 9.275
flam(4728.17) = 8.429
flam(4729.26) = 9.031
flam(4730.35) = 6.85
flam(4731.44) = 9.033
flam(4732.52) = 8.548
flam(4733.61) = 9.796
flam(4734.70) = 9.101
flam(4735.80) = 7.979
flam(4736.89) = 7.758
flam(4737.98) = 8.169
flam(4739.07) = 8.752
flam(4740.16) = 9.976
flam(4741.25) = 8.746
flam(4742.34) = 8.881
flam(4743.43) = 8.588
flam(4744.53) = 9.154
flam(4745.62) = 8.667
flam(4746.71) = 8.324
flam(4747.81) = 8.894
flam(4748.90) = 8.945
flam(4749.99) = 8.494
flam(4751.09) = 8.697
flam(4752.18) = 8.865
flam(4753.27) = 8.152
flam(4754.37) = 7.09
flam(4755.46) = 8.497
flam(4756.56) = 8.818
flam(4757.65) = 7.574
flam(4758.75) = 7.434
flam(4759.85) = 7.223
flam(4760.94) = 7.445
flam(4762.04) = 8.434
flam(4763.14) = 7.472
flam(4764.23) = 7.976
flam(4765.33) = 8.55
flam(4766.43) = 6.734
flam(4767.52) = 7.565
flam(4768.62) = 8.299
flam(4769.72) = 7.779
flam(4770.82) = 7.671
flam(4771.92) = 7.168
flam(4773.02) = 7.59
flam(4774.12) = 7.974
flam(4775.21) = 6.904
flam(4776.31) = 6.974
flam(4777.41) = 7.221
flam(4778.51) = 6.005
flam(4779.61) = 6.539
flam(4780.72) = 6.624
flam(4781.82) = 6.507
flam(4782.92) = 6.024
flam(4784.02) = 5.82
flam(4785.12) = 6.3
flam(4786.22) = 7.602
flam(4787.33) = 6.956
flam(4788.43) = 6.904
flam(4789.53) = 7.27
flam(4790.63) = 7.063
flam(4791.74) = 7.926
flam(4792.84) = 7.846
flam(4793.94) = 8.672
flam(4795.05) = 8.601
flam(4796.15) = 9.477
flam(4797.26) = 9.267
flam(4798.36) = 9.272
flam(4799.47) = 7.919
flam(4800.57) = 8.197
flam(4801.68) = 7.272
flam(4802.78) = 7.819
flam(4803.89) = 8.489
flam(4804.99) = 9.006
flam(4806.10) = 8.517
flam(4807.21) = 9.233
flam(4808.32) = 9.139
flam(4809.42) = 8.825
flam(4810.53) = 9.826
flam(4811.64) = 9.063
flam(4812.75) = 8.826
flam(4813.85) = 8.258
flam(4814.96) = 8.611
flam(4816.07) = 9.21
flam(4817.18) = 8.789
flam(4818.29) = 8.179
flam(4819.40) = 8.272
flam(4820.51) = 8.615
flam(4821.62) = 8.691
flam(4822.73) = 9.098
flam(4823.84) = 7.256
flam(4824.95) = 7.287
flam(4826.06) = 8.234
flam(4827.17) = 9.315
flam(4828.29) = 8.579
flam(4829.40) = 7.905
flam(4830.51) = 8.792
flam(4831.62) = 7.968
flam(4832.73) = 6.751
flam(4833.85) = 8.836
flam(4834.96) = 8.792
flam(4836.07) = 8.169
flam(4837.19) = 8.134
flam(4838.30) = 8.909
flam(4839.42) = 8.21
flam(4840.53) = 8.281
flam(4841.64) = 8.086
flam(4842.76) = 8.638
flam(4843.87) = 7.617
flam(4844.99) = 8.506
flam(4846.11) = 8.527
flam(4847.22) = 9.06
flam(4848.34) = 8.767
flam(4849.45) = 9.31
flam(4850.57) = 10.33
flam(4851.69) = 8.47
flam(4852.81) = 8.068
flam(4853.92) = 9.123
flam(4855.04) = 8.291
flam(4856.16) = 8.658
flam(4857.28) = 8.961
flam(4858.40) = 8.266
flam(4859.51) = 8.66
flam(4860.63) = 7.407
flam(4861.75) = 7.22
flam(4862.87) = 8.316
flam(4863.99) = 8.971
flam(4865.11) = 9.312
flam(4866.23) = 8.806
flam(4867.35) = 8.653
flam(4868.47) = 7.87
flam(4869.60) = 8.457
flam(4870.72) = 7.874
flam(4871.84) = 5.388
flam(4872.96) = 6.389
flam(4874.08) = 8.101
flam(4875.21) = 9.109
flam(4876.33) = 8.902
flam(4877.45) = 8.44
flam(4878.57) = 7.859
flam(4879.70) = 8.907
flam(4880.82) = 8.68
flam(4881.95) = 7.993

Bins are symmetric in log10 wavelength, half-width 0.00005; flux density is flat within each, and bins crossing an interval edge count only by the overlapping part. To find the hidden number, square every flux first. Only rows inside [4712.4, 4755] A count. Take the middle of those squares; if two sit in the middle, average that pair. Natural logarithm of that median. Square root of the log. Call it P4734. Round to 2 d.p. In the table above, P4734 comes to 2.09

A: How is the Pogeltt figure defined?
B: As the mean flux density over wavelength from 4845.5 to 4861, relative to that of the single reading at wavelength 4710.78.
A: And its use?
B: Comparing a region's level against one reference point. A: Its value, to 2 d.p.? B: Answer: 1.10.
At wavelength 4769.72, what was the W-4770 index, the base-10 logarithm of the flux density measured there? 0.89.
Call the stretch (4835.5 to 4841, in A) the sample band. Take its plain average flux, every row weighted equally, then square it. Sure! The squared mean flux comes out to 69.6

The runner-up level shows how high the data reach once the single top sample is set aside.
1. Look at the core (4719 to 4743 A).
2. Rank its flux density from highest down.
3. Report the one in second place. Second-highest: 9.976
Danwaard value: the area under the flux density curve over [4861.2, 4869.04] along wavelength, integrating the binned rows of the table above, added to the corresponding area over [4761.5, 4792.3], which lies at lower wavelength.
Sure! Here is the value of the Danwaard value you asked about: 288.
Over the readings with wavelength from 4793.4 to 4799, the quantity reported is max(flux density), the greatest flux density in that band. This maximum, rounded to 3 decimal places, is 9.477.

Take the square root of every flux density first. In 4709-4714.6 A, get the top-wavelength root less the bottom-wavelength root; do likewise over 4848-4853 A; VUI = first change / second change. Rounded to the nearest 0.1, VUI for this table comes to -0.6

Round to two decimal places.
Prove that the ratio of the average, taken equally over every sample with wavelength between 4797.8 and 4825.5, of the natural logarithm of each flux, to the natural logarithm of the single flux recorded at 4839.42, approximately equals 1.02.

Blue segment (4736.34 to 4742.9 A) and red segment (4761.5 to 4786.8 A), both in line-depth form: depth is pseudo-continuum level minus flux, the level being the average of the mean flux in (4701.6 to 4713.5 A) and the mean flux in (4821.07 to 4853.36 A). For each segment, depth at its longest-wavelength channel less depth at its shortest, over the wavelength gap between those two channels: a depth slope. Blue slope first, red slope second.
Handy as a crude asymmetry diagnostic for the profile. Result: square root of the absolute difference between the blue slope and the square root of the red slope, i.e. 0.63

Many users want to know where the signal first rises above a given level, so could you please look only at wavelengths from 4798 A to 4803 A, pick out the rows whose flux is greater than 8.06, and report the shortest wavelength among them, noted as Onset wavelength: 4798.36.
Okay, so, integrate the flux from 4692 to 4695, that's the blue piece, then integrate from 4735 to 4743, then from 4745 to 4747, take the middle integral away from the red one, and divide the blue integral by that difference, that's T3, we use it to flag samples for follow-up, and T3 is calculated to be -1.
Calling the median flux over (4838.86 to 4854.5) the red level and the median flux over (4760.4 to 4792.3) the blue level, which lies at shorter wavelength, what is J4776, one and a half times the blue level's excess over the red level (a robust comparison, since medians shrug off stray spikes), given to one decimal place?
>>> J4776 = -1.9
